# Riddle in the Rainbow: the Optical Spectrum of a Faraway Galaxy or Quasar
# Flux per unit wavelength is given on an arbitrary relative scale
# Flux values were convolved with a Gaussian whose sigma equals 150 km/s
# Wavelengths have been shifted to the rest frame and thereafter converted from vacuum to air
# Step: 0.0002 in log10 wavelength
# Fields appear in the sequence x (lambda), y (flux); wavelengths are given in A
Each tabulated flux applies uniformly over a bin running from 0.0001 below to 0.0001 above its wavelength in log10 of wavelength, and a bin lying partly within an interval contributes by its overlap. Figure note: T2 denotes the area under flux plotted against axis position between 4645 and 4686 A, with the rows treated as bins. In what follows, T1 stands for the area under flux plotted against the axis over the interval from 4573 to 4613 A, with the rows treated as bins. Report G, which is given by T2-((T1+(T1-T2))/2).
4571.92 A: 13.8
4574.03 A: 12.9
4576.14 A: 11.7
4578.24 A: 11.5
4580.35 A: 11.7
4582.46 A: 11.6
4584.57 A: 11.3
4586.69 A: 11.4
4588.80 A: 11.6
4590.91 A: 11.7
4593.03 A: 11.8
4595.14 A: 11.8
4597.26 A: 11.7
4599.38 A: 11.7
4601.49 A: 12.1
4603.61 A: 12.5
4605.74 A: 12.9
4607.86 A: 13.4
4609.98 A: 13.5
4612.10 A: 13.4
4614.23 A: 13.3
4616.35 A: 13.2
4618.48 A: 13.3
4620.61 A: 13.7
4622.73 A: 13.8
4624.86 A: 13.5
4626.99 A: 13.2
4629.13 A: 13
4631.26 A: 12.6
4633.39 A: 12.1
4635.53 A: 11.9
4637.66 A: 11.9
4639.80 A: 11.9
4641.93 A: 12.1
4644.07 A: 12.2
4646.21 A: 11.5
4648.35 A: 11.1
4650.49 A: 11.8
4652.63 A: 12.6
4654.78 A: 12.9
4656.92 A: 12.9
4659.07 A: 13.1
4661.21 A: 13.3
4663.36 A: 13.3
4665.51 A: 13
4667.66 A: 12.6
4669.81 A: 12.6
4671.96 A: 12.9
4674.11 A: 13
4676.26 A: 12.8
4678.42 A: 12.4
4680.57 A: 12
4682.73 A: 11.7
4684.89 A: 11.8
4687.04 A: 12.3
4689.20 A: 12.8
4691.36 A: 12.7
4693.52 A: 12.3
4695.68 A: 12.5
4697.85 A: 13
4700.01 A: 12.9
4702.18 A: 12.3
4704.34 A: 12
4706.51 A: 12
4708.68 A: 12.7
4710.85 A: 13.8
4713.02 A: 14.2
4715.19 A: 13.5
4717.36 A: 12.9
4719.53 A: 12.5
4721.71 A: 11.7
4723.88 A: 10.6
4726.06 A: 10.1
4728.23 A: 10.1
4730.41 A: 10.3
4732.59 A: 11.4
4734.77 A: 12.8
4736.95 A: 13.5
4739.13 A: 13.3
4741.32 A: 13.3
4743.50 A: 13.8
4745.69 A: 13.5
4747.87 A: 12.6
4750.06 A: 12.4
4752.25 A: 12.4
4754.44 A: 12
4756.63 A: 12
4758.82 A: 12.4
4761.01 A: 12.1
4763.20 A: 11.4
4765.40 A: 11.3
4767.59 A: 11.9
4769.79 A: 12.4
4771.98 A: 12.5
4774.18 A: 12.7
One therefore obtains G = 284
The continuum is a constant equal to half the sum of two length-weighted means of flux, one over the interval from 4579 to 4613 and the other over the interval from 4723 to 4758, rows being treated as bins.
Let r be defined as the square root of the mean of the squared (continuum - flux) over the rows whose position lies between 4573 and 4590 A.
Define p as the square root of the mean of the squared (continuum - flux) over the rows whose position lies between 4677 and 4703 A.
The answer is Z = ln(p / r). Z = -0.3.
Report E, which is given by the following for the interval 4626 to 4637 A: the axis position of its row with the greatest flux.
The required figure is 4626.99 A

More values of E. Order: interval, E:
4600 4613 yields 4609.98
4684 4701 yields 4697.85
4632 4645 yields 4644.07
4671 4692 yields 4674.11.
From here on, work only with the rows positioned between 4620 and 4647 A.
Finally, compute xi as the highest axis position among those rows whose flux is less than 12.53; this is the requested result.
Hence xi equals 4646.21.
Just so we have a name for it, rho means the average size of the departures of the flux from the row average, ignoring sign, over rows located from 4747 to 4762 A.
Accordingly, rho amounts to 0.2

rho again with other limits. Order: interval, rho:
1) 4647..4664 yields 0.6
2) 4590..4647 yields 0.7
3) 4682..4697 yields 0.3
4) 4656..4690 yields 0.4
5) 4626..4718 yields 0.5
